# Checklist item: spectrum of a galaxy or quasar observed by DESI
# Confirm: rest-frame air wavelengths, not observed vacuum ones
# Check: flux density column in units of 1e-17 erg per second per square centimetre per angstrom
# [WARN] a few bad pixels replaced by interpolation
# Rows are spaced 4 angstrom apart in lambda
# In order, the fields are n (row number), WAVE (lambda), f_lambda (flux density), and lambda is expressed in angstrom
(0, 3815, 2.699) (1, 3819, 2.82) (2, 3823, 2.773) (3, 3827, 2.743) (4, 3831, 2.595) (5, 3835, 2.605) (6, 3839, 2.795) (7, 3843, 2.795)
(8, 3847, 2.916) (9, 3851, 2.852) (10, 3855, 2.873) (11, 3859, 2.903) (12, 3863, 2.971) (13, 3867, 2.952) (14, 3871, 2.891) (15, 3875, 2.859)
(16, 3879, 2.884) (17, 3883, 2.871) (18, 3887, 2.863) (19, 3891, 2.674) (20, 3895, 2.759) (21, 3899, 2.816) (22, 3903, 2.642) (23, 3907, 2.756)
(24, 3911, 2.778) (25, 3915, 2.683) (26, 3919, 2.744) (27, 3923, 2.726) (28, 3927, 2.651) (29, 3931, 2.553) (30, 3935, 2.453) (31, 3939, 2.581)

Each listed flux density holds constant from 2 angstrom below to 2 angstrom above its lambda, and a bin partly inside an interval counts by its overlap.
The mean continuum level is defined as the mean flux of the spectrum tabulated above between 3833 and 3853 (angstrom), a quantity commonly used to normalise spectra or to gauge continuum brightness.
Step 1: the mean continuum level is 2.79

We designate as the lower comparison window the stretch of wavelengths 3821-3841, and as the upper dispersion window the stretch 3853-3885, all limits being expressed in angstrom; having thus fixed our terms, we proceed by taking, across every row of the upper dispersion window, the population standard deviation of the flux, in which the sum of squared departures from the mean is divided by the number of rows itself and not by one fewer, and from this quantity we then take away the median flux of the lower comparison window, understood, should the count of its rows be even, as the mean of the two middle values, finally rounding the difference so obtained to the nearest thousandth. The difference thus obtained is -2.705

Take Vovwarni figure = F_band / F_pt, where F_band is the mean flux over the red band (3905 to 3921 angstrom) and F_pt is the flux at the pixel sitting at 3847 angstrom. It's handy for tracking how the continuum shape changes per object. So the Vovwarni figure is 0.94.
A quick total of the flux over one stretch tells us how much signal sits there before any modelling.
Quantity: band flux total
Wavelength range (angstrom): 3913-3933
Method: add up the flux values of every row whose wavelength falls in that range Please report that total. 13.4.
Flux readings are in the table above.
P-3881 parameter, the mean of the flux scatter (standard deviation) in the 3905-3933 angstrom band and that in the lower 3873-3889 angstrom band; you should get 0.04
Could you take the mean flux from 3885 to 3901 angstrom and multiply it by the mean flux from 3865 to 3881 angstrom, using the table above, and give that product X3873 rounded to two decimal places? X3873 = 8.05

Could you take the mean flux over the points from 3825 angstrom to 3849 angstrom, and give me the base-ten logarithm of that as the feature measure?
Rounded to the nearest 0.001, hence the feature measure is 0.438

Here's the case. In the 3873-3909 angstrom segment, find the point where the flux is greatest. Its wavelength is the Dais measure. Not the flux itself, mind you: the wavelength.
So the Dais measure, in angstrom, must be 3879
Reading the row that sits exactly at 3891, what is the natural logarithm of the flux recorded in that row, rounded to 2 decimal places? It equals 0.98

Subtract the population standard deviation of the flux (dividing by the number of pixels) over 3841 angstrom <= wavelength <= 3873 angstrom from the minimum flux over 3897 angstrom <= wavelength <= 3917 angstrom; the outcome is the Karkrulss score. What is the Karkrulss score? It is 2.59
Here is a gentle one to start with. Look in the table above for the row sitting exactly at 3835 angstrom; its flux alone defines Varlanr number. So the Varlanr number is 2.605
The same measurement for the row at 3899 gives 2.816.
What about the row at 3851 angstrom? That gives 2.852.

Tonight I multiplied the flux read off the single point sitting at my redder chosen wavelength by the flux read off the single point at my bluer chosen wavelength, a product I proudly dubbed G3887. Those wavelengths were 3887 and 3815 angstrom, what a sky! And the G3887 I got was 7.73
